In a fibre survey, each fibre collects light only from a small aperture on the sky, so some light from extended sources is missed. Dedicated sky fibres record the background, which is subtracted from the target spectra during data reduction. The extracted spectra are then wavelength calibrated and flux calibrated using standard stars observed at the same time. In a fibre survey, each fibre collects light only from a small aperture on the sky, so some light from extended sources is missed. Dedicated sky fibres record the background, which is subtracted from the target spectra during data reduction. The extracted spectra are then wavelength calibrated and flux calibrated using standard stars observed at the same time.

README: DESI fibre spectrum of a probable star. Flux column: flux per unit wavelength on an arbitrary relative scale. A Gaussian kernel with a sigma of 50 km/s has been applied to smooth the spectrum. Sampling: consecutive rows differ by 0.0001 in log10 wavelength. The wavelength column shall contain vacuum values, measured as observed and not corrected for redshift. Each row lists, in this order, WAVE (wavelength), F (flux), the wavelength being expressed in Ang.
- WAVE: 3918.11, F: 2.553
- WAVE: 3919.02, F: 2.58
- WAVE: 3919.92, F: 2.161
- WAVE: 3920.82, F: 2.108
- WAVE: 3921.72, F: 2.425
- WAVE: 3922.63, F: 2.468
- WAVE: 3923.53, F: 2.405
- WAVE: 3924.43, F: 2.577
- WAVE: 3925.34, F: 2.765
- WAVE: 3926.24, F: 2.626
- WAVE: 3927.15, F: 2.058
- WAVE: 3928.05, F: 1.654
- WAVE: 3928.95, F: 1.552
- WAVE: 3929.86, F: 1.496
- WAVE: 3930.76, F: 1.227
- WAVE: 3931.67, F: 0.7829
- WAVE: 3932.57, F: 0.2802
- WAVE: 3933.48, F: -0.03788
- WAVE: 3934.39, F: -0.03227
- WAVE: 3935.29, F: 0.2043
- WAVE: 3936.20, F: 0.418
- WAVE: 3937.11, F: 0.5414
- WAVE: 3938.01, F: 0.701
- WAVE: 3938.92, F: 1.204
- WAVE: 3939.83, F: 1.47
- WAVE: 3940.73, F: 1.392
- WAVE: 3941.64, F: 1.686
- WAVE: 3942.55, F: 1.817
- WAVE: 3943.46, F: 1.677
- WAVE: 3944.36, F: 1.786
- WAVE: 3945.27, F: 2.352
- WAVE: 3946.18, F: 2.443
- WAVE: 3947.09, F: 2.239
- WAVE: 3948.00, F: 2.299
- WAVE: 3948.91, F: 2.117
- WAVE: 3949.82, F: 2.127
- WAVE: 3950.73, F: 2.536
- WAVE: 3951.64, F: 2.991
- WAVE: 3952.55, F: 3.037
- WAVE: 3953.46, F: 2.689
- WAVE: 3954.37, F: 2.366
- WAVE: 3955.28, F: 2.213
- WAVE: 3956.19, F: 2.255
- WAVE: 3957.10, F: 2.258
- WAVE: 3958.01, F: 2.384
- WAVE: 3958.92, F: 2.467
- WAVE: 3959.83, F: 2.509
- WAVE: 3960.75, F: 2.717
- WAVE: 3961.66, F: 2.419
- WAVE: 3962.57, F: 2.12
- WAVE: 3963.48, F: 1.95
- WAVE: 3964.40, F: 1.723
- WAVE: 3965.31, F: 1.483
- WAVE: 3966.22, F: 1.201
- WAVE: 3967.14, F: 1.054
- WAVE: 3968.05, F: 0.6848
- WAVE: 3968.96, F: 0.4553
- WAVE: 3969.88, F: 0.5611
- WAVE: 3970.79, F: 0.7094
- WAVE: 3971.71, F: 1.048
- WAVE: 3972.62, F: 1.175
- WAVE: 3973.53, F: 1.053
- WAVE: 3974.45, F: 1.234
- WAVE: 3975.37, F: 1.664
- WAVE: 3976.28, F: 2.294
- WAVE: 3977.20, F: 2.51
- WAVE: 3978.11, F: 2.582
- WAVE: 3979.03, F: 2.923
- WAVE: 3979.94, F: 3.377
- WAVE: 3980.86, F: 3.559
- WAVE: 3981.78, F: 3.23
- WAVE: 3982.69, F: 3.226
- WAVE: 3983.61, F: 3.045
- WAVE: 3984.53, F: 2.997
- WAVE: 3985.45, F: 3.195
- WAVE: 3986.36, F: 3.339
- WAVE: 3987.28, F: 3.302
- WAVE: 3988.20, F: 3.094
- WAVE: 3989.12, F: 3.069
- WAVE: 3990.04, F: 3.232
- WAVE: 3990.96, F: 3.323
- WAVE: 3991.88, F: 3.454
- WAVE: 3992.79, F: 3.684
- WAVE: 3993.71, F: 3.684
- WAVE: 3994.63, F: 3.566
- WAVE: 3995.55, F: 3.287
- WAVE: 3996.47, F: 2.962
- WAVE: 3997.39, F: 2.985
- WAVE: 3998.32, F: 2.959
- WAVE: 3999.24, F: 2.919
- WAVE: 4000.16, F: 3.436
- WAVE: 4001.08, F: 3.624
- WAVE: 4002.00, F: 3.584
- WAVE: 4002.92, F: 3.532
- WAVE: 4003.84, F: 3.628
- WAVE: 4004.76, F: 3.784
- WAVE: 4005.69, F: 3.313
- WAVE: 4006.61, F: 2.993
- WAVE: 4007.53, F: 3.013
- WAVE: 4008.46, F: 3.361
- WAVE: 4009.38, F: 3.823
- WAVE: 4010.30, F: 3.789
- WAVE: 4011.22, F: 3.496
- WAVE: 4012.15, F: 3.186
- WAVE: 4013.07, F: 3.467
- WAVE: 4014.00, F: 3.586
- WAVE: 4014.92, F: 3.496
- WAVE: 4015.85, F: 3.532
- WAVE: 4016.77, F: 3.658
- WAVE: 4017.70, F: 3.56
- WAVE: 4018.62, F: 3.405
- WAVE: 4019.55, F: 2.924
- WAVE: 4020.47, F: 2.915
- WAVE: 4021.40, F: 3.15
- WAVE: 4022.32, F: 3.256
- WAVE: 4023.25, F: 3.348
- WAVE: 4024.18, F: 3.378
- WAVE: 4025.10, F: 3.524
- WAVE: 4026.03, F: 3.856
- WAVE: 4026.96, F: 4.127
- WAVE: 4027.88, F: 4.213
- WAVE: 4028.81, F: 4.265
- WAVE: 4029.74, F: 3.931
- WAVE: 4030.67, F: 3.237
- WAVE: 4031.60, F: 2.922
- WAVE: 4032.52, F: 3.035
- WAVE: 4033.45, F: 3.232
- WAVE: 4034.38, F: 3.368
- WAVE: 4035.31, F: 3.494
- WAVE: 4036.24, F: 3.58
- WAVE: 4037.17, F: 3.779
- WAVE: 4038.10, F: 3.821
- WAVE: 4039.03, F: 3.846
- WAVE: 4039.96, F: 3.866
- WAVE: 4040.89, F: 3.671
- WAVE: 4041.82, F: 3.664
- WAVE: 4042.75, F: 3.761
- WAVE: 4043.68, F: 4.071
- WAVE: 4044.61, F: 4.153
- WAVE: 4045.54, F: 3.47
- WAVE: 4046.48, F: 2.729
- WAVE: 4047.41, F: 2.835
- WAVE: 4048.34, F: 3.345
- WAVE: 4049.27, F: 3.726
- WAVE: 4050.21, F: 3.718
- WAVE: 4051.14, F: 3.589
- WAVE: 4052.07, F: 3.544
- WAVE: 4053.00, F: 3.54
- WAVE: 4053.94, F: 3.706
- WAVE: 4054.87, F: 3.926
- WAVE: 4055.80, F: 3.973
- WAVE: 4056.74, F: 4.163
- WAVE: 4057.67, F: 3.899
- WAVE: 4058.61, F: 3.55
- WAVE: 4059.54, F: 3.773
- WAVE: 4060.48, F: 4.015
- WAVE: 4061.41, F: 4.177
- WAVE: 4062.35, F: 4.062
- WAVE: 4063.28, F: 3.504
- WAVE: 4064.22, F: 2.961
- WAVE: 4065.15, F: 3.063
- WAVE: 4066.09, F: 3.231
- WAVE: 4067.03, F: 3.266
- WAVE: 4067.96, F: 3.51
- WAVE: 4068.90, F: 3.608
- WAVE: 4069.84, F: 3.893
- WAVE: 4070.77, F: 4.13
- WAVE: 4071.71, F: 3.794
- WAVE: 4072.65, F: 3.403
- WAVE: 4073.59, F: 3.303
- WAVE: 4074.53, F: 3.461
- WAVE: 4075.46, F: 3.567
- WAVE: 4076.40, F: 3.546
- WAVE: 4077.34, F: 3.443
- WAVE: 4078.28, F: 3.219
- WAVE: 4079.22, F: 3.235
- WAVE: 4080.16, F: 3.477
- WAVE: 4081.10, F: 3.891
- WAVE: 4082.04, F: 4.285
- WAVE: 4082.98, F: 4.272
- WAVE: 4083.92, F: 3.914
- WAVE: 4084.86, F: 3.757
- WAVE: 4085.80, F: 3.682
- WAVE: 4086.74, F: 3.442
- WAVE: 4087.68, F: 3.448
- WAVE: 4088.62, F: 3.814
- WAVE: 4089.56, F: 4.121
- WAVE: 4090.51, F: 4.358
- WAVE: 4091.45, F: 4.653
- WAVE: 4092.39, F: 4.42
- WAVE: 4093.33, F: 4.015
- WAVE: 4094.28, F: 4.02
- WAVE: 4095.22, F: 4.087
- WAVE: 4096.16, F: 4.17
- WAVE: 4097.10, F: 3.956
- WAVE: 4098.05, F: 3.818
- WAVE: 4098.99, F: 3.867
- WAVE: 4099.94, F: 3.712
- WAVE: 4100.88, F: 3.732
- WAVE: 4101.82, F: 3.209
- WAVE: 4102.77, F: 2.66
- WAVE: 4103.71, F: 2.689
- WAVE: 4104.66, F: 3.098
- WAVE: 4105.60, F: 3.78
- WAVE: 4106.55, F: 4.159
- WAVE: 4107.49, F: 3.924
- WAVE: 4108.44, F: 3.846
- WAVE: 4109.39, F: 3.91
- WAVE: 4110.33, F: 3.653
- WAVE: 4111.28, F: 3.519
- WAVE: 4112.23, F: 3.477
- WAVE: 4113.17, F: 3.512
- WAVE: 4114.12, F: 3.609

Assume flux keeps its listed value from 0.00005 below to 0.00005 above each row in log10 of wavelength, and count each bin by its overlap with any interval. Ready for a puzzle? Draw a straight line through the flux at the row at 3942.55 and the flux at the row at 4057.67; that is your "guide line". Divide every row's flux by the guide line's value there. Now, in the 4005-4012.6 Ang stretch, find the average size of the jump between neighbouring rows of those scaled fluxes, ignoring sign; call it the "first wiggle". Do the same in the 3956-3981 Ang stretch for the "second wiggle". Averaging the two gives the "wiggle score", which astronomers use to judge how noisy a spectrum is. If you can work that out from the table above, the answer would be 0.091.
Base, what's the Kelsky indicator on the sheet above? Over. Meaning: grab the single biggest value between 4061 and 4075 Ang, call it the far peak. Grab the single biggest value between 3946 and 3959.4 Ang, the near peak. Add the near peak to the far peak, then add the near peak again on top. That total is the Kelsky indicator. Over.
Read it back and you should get 10.3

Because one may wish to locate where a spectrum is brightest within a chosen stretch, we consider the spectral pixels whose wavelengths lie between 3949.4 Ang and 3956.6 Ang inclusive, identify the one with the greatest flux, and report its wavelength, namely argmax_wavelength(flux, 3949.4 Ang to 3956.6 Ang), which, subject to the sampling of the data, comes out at 3952.55 Ang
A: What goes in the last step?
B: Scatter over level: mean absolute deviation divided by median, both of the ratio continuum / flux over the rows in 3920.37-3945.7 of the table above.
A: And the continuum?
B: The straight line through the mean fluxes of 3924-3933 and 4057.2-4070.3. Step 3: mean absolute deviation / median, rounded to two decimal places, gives 6.44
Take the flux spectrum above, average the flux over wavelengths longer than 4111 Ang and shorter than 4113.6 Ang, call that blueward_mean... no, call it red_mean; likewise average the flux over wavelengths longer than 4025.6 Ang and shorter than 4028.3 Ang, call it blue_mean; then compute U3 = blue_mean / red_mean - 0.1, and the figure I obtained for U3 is 1.1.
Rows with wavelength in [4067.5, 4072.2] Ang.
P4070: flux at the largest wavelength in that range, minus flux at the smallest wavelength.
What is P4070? 0.3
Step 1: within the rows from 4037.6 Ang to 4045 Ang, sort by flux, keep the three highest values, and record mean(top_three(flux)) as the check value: 4.03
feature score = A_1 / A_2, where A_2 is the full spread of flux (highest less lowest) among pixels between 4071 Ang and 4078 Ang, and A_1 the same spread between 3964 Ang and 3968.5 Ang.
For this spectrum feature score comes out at 2.11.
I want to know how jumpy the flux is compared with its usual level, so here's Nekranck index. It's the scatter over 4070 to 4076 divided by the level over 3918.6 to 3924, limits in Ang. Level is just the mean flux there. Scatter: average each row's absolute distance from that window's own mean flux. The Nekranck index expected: 0.10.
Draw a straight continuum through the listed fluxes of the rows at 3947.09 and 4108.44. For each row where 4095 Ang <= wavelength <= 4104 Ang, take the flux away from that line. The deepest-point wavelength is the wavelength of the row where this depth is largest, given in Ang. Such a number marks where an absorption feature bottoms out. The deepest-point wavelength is 4102.77 Ang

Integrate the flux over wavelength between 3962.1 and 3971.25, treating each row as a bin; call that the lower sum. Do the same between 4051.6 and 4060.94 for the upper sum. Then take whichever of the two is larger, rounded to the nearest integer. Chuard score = 36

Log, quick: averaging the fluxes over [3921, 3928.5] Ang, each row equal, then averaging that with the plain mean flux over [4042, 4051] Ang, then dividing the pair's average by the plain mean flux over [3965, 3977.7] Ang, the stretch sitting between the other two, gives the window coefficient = 2.41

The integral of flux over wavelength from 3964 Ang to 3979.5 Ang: 22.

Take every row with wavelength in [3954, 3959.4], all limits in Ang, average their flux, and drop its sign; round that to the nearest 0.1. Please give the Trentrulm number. 2.3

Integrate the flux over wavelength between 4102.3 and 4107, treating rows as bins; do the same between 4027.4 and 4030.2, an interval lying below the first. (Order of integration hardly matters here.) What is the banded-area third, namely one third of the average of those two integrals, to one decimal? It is 4.5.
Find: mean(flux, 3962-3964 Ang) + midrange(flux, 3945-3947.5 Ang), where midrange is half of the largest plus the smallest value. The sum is 4.4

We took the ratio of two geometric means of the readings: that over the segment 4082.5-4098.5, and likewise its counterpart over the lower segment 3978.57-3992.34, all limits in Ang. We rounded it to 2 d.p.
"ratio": 1.24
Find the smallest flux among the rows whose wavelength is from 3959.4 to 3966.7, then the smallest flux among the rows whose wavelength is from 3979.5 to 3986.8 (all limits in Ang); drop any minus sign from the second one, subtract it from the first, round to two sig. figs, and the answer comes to -1.8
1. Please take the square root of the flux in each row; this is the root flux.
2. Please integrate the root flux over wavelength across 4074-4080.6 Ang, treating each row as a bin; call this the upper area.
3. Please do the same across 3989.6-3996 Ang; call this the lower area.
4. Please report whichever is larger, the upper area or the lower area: 12.2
